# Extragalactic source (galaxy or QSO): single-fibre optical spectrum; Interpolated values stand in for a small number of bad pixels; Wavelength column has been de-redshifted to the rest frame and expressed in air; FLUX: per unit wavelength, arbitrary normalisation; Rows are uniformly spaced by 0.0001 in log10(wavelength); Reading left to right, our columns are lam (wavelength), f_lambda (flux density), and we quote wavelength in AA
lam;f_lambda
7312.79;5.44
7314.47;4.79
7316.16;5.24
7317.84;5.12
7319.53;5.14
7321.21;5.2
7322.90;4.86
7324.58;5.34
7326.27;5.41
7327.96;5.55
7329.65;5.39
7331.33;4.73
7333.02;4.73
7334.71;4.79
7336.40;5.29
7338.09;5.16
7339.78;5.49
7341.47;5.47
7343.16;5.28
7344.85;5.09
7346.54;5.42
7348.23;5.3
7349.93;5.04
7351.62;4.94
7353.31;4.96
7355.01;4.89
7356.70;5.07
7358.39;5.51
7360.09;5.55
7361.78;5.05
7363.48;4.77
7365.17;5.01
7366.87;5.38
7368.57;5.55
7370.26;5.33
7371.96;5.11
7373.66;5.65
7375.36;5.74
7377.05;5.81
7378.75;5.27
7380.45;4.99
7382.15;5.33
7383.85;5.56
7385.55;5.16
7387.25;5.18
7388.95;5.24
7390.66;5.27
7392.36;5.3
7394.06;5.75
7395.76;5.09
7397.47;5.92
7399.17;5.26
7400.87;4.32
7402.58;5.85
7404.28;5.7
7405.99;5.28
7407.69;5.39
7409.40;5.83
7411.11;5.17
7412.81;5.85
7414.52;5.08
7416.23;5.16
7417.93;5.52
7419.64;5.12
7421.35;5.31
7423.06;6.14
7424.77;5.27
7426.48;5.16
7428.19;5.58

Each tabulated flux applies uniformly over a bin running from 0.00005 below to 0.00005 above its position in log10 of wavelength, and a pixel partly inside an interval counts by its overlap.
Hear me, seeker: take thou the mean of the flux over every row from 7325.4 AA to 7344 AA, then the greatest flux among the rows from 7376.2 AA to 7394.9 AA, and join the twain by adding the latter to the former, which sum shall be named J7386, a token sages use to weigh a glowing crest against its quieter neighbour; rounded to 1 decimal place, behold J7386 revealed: 11.0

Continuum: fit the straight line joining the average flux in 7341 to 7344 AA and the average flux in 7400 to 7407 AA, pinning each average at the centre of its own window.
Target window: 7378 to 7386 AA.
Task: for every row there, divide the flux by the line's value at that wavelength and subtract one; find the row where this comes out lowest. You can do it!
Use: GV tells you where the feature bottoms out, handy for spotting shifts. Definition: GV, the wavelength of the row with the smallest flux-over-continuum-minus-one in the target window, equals 7380.45 AA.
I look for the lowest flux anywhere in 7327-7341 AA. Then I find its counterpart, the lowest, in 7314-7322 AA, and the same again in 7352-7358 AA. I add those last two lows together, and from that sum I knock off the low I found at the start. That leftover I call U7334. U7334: 4.95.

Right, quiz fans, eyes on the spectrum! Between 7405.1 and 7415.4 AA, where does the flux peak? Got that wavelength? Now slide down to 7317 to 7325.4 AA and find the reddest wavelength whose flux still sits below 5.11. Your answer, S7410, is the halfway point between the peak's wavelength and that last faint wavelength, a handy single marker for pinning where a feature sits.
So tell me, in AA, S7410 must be 7367.9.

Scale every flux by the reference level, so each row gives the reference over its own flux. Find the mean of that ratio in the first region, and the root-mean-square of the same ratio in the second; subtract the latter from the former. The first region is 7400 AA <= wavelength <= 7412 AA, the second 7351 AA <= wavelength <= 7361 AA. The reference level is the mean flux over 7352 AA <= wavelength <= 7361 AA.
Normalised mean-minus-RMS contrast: -0.03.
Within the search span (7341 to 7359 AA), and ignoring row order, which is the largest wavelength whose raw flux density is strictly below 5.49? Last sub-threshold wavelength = 7356.70 AA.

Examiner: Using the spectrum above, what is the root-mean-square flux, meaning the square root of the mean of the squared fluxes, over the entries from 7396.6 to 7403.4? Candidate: 5.38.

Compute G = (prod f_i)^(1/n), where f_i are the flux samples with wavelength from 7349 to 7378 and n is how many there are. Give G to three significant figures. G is 5.25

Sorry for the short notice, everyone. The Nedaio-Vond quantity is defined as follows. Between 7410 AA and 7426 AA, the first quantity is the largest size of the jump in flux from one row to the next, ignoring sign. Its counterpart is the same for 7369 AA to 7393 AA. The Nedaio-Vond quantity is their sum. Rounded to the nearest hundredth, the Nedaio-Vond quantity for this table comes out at 1.41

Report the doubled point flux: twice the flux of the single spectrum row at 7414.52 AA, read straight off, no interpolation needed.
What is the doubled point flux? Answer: 10.2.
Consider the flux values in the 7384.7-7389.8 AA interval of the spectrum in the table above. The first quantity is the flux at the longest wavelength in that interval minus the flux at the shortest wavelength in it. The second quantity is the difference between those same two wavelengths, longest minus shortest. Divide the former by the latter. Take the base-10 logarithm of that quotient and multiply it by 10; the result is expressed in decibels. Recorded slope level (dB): -16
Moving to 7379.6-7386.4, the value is -15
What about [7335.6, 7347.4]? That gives -19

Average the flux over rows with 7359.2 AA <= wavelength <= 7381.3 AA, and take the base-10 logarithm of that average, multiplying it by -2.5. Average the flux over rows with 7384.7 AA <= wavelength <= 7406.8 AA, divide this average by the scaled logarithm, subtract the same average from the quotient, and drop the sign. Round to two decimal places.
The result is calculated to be 8.27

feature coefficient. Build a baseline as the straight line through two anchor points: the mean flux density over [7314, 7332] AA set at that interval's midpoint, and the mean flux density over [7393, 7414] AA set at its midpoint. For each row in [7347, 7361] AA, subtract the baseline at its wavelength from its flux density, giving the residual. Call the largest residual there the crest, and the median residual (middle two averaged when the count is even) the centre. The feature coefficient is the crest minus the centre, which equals 0.47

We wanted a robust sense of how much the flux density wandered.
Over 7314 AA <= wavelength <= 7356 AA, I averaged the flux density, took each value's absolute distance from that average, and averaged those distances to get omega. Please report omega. 0.21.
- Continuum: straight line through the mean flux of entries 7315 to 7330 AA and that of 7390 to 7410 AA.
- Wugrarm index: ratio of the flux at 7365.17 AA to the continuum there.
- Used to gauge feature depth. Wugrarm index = 0.94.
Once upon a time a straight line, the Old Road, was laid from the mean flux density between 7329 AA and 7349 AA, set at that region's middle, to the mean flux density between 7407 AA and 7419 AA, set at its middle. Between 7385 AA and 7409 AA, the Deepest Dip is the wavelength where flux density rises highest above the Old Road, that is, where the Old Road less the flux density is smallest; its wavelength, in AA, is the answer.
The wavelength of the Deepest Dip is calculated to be 7397.47 AA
